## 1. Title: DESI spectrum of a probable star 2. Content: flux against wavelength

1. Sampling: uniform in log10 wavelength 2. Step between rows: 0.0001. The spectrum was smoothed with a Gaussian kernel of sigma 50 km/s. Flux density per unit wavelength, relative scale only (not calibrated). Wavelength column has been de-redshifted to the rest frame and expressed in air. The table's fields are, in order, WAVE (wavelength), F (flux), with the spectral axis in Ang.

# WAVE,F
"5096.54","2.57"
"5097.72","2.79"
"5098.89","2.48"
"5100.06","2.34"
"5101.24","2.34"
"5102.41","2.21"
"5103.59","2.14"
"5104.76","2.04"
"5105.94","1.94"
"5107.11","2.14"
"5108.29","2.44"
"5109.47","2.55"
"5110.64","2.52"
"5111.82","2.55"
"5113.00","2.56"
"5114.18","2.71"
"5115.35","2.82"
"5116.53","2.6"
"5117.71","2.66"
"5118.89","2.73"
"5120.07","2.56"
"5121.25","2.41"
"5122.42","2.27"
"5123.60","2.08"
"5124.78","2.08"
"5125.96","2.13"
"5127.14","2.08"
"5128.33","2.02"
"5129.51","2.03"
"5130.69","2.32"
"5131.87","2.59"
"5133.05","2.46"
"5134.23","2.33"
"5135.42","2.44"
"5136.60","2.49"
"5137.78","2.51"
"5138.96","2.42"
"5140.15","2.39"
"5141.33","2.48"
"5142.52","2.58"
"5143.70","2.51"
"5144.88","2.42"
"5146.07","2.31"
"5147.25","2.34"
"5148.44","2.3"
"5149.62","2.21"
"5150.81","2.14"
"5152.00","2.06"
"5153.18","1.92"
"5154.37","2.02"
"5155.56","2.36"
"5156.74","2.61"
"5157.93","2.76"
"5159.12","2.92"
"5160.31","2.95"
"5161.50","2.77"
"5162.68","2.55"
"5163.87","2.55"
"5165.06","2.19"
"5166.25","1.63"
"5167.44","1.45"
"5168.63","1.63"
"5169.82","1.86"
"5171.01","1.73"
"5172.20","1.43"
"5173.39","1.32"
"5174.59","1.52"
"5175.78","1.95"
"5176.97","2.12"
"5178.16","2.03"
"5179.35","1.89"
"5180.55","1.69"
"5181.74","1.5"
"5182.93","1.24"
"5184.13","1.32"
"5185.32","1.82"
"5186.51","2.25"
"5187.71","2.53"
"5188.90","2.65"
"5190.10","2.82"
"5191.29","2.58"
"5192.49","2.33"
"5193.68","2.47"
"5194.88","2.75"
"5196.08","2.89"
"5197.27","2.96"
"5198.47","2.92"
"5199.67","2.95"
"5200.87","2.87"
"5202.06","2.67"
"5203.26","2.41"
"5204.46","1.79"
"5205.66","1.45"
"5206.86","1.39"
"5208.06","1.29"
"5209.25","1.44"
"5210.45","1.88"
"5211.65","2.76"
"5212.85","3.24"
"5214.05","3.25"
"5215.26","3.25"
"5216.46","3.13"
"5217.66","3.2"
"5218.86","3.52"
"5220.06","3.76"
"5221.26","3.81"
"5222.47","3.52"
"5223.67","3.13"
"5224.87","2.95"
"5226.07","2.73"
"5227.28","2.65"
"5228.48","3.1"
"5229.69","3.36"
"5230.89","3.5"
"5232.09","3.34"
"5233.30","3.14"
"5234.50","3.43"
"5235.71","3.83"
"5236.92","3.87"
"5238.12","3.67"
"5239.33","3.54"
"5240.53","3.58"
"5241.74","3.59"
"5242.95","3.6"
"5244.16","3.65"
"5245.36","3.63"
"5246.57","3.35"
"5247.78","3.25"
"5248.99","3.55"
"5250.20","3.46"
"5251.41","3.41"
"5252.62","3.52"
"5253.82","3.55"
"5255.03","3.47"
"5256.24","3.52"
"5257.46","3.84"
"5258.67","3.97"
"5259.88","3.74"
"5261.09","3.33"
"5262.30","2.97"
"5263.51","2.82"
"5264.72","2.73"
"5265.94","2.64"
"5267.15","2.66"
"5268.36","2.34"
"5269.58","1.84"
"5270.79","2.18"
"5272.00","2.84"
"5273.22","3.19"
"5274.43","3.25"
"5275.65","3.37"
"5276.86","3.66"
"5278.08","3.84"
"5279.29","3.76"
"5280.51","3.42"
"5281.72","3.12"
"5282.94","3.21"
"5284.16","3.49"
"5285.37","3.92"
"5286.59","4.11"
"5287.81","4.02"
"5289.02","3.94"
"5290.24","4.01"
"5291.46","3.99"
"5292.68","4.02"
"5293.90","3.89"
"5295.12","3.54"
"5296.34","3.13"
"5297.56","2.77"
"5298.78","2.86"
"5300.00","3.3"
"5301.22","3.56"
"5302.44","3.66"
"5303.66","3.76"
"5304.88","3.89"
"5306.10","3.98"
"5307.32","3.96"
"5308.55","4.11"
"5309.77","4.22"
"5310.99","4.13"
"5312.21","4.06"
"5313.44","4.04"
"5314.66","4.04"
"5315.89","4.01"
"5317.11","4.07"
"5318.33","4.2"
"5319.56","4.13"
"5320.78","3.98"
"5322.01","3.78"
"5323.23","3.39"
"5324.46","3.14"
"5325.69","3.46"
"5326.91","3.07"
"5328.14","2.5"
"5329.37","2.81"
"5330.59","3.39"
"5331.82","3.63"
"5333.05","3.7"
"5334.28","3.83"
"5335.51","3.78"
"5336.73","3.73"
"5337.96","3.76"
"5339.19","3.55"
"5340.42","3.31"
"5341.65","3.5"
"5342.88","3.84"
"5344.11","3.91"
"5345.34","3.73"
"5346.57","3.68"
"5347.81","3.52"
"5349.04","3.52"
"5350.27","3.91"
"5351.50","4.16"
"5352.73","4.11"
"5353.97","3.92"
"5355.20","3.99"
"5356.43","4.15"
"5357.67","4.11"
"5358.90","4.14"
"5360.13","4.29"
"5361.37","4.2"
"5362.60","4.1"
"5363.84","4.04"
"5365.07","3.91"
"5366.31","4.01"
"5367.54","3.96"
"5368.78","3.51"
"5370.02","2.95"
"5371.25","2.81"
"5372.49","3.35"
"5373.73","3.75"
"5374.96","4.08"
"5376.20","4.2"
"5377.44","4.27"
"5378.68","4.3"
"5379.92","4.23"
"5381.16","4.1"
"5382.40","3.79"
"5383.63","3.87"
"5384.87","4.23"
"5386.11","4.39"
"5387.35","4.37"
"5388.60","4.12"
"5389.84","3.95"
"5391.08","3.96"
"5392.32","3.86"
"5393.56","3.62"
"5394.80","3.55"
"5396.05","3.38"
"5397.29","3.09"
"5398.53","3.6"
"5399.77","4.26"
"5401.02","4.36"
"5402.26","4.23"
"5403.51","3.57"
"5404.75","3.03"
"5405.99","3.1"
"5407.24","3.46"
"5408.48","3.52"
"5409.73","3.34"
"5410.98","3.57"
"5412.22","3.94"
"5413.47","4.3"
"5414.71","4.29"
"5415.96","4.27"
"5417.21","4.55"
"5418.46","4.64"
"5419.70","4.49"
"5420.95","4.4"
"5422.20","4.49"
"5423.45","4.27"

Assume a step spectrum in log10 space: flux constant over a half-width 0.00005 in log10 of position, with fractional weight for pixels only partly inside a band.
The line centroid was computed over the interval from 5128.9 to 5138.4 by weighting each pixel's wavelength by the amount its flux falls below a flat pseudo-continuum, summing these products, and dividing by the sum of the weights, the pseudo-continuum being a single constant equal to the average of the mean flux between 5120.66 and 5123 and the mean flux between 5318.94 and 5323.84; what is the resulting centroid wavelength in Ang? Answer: 5133.3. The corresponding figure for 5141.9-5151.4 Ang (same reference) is 5147.2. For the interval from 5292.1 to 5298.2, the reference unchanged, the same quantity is 5293.1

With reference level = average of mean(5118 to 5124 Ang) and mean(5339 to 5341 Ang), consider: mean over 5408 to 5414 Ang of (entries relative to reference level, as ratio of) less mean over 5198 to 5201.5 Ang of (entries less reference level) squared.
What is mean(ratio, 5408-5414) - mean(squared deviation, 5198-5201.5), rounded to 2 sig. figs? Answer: 1.3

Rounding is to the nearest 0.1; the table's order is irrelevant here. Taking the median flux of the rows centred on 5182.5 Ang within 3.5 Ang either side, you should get 1.6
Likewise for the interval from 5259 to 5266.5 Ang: 2.9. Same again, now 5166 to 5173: 1.6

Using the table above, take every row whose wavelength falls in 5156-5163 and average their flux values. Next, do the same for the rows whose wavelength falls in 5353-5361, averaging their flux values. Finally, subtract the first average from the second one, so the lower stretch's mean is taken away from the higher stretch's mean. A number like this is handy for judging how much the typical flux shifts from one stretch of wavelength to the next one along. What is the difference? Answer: 1.3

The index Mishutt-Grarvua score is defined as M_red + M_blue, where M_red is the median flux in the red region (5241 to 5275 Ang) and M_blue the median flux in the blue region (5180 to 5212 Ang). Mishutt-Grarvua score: 5.79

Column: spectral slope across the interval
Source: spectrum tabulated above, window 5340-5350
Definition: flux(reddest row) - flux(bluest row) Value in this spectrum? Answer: 0.2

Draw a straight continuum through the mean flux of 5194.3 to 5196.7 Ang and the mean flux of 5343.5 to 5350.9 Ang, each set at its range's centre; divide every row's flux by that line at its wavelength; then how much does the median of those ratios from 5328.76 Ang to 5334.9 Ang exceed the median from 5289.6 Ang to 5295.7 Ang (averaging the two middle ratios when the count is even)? -0.18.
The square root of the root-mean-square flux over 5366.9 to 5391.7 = 2.0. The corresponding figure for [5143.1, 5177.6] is 1.5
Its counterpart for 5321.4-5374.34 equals 1.9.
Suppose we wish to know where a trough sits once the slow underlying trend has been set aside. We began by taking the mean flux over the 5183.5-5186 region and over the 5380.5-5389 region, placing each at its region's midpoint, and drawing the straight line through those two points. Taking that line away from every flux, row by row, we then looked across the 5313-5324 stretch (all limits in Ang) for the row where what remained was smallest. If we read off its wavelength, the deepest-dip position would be 5323.23 Ang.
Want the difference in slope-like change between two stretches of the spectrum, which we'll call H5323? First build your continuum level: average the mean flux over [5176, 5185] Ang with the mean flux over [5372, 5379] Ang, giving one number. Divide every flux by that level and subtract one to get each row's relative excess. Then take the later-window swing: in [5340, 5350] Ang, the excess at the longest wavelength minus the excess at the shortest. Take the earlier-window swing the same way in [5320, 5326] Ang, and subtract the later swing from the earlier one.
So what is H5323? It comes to -0.26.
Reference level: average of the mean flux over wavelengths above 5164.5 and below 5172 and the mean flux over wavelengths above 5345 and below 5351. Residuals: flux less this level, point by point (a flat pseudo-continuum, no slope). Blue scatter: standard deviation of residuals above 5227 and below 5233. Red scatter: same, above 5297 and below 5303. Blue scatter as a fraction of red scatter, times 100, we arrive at 83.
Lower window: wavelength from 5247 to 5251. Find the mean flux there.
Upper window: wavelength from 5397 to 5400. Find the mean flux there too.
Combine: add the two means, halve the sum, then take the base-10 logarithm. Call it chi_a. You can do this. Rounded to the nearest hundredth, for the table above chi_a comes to 0.55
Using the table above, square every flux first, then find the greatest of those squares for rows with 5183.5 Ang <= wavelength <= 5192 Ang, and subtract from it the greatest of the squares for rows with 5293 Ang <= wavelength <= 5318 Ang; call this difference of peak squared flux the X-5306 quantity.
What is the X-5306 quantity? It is -10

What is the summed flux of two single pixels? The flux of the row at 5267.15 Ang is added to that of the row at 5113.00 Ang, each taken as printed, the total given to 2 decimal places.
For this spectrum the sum 5.22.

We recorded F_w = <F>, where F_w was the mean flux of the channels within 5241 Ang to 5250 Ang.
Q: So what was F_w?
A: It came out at 3.5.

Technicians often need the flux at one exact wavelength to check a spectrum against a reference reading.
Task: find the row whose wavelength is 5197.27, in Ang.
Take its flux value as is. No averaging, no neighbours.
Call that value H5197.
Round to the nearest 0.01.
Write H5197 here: 2.96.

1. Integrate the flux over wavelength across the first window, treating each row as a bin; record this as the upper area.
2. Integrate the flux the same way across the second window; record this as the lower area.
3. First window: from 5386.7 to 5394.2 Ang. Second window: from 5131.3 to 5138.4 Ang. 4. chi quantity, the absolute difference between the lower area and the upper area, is 12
